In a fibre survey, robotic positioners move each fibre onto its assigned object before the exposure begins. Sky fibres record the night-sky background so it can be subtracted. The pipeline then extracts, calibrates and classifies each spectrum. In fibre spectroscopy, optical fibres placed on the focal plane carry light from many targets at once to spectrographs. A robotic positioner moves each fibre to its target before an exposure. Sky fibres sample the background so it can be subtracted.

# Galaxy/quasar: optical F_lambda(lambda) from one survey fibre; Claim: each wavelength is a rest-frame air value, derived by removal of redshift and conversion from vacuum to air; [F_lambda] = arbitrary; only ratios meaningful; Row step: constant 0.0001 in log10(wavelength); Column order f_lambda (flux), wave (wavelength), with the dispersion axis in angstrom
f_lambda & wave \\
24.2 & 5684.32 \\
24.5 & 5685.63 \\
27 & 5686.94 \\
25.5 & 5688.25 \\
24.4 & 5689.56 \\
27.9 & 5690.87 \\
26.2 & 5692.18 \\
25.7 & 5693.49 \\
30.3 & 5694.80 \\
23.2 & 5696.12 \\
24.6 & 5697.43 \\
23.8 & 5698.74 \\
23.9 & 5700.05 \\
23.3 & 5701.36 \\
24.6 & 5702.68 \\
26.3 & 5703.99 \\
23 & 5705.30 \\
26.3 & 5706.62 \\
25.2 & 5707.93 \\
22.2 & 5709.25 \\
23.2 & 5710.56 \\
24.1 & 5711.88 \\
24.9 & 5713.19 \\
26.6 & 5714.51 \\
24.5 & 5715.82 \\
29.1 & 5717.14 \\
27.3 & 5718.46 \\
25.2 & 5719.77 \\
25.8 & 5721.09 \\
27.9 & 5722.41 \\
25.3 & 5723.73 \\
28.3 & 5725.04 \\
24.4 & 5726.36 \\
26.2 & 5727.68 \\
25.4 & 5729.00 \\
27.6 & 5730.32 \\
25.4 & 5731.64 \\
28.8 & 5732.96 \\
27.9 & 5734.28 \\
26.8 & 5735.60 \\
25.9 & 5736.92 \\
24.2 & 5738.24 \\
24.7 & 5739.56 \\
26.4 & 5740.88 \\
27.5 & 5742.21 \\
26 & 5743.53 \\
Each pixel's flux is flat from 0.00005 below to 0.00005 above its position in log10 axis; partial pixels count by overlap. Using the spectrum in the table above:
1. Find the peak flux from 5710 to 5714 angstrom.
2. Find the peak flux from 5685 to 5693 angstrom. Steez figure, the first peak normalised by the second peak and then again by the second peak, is 0.0320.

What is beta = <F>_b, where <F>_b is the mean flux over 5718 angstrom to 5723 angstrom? 26.5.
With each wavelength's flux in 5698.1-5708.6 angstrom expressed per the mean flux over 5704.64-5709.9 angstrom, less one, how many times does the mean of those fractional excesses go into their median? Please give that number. 0.2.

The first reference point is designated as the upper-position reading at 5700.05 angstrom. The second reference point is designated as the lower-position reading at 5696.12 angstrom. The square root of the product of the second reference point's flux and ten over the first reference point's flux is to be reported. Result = 3.12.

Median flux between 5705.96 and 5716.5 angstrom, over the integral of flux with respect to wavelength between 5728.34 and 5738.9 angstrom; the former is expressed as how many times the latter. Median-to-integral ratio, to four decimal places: 0.0883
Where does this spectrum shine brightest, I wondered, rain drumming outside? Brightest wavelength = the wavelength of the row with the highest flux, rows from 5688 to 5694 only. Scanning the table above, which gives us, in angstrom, 5690.87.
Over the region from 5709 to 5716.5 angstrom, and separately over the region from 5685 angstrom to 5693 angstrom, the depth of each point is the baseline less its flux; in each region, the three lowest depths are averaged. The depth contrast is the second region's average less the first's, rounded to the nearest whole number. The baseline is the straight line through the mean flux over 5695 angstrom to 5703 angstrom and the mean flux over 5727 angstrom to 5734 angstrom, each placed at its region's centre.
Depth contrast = -4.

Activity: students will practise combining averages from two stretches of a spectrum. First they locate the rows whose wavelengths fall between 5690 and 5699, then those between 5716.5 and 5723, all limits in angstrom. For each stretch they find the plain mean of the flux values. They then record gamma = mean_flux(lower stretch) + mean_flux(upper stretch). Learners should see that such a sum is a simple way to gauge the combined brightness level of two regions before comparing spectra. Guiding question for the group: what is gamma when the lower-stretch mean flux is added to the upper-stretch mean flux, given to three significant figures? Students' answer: 53.0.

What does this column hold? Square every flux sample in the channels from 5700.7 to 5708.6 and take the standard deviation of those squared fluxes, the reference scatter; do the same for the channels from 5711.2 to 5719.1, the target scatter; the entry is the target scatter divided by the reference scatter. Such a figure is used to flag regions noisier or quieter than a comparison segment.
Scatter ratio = 1.45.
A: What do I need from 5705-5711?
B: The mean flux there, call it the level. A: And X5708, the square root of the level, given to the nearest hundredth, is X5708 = 4.90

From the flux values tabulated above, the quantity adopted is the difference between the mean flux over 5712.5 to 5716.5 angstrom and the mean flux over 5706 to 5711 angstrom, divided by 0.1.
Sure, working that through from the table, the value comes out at 11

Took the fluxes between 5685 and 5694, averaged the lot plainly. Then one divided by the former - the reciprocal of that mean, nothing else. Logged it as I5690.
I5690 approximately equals 0.039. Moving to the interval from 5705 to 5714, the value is 0.041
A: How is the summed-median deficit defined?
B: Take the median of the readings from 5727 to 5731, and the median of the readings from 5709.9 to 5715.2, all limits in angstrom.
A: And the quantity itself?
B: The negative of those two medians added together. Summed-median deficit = -50.7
